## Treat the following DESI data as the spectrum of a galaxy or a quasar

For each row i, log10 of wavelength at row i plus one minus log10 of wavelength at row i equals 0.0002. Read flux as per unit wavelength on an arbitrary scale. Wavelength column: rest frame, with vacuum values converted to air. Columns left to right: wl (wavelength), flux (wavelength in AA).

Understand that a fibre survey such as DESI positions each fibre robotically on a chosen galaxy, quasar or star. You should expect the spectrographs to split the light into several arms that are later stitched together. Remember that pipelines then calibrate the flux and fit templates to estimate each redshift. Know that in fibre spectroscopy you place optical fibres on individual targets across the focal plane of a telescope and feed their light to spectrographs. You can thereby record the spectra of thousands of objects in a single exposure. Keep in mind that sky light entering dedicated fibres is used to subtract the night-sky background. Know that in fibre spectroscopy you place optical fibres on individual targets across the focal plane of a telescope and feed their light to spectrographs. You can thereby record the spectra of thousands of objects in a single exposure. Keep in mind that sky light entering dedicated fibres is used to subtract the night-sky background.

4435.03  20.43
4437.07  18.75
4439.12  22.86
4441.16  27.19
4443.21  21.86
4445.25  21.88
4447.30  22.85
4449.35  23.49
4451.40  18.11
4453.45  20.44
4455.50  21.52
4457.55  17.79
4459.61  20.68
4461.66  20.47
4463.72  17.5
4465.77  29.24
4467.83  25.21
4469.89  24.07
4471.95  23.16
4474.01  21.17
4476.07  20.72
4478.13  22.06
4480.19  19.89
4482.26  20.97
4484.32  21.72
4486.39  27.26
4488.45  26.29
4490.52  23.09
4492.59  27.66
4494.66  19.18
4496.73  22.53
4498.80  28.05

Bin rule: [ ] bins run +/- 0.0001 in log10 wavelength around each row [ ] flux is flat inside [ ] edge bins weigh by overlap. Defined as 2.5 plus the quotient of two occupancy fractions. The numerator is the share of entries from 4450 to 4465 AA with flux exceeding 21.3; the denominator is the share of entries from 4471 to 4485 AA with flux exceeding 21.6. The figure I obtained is 2.8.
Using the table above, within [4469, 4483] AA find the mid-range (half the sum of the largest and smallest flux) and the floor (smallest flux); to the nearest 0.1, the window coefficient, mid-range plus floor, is 41.9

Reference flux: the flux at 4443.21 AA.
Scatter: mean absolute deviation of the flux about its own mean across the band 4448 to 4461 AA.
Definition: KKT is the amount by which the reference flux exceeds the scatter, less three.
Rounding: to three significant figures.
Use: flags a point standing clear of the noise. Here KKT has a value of 17.3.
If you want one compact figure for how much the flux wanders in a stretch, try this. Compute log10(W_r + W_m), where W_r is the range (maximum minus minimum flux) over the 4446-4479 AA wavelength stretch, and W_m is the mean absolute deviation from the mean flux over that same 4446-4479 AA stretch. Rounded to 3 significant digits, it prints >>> 1.14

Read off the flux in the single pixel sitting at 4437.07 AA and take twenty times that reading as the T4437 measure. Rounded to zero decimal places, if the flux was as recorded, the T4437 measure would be 375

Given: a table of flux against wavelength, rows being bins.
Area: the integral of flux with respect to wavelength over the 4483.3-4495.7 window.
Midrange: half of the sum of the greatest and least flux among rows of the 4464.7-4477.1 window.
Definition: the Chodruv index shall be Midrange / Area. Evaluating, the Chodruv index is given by 0.083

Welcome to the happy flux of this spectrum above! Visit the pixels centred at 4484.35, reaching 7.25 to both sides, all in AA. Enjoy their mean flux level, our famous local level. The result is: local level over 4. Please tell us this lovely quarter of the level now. 5.76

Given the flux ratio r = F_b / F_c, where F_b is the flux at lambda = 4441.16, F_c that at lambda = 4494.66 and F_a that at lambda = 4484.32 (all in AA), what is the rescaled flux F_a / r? 15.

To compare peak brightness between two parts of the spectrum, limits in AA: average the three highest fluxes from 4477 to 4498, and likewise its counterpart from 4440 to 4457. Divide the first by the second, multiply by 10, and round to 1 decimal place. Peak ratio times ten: 11.0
